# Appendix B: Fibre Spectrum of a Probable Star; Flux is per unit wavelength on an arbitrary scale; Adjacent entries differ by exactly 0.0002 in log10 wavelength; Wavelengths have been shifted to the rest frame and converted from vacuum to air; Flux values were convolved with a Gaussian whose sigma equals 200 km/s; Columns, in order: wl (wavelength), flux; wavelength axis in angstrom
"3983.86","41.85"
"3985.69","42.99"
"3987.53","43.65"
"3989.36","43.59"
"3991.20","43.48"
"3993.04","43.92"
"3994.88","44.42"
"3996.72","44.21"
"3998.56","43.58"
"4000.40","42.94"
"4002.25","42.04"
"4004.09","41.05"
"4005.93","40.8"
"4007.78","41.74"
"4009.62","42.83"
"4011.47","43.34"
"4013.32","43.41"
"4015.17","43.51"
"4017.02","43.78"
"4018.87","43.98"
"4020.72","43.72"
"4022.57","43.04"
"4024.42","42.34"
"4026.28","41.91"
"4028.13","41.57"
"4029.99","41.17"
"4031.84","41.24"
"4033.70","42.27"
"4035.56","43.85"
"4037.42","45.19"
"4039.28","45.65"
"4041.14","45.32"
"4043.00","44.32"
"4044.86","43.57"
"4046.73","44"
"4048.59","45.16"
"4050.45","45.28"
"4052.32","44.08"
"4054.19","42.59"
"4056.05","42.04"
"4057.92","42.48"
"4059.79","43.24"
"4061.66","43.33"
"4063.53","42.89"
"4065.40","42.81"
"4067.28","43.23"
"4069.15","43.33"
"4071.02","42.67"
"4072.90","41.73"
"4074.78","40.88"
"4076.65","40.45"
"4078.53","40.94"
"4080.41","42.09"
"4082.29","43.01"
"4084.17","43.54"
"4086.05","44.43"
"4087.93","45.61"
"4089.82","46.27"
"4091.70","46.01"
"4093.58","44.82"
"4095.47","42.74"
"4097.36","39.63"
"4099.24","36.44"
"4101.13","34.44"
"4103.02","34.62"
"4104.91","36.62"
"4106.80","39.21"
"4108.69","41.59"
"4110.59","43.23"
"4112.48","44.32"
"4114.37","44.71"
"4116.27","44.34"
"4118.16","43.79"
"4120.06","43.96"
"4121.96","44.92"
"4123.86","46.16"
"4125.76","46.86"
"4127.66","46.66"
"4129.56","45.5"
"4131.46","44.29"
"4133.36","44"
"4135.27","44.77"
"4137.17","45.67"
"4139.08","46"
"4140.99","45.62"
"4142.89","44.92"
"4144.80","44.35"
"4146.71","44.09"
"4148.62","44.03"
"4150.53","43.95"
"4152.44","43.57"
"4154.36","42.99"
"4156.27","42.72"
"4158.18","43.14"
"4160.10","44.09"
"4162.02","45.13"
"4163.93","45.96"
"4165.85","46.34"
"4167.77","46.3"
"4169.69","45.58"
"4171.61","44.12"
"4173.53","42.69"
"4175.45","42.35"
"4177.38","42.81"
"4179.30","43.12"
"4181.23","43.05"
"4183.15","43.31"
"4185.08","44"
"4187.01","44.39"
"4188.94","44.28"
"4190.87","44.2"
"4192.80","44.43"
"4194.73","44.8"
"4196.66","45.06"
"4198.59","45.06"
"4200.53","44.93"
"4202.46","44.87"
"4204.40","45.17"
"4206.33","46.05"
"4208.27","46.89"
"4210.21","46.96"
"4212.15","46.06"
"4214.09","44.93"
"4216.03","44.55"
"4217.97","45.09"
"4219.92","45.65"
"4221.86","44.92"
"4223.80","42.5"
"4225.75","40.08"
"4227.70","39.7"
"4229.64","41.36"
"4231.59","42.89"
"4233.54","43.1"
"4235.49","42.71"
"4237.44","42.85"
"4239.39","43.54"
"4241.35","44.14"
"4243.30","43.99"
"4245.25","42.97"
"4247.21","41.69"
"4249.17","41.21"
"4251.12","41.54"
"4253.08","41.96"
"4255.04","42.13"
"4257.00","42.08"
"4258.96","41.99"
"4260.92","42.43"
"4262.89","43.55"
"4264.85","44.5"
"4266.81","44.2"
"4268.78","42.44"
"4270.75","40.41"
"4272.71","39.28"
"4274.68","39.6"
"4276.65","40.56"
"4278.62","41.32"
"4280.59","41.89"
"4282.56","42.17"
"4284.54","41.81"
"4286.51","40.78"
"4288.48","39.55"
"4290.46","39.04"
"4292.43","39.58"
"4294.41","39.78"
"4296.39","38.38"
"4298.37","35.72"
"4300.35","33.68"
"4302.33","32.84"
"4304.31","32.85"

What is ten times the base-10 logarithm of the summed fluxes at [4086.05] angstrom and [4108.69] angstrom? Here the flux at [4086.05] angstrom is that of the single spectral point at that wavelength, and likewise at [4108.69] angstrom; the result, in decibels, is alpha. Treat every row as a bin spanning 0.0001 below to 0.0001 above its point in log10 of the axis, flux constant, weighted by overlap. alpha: 19.3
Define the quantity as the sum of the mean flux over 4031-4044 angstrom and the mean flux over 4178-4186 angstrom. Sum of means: 87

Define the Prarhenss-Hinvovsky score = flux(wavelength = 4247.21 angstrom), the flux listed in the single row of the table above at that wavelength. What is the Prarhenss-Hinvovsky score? 41.69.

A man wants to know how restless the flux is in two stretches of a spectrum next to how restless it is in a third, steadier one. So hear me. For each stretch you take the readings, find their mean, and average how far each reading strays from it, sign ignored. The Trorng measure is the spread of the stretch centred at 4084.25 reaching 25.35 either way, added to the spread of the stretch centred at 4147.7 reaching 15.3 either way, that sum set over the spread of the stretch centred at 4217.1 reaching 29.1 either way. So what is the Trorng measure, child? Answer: 2.4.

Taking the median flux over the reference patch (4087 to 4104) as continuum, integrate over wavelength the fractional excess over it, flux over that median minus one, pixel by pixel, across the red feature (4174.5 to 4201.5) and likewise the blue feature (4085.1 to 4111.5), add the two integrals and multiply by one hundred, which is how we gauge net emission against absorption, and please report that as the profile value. -22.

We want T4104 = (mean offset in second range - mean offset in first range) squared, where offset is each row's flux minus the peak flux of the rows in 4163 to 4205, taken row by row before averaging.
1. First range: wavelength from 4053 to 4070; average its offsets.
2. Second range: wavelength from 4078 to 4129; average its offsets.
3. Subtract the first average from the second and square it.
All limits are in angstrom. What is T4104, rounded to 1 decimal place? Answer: 0.1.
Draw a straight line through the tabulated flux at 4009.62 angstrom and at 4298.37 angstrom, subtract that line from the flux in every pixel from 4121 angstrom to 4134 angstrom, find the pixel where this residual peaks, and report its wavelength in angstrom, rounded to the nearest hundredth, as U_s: 4125.76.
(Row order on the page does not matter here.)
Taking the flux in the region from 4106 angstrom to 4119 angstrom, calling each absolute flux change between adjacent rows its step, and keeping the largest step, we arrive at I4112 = 2.4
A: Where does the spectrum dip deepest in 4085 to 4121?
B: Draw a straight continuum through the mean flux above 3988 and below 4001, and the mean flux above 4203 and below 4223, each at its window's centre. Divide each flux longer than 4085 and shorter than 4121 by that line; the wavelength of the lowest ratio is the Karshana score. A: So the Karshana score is 4101.13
